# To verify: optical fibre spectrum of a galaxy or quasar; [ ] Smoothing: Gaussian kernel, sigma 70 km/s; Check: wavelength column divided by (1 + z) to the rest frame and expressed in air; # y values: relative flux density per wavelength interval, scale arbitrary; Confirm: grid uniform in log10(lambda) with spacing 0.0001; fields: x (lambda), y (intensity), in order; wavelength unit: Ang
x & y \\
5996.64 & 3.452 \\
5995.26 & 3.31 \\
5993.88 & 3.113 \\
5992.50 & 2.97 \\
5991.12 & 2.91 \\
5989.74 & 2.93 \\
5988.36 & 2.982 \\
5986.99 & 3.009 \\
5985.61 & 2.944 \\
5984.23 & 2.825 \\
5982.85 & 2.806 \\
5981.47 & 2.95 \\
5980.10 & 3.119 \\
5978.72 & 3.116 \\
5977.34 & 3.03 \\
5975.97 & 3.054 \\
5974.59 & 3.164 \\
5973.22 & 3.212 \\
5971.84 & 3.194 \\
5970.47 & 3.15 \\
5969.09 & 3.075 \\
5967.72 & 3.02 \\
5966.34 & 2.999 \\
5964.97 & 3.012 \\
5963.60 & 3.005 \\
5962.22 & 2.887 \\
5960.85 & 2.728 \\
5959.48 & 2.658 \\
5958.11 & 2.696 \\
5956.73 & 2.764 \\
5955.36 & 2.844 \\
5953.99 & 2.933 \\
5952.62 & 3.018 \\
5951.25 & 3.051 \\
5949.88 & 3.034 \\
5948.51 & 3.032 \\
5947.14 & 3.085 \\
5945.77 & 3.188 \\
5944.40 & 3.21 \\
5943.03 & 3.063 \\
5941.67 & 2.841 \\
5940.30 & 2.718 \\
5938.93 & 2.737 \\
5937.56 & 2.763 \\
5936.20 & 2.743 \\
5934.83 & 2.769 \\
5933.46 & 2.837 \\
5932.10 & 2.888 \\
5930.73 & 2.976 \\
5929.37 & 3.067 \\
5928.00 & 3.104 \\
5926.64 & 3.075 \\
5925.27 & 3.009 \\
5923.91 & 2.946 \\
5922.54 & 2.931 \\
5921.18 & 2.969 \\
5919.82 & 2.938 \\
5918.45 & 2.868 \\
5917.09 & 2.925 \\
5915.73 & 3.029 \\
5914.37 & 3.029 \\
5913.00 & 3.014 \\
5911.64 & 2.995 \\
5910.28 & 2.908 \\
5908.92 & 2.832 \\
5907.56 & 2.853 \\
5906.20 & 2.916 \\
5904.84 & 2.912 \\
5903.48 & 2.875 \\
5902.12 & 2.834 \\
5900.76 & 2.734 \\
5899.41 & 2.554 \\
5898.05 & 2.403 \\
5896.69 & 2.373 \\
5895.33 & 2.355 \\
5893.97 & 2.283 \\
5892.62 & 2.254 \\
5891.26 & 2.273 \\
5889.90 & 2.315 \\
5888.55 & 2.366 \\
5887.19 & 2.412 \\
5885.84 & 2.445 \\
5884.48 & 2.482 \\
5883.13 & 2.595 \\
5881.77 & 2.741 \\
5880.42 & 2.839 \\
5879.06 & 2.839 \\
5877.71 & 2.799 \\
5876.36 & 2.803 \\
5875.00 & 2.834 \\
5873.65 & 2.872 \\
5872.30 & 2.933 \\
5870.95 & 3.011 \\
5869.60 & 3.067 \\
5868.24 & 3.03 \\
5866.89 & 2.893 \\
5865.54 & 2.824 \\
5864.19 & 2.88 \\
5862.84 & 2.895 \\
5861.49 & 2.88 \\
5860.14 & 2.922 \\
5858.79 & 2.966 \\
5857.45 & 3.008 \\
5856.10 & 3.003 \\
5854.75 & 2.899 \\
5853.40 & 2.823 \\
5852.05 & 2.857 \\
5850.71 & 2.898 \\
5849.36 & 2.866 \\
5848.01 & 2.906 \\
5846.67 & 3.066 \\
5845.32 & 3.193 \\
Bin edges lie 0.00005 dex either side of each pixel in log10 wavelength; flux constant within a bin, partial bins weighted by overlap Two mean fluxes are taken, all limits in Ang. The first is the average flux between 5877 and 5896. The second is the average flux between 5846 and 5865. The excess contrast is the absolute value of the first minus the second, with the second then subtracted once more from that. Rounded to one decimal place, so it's -2.5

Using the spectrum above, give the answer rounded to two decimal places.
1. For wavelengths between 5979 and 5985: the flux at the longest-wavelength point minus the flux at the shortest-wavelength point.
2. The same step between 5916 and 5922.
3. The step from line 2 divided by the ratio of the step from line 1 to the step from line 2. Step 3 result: -0.01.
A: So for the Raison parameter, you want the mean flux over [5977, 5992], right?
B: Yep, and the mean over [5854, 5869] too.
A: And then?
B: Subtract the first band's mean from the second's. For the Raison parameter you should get -0.04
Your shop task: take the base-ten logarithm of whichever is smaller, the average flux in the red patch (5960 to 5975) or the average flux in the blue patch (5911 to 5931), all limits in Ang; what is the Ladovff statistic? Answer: 0.476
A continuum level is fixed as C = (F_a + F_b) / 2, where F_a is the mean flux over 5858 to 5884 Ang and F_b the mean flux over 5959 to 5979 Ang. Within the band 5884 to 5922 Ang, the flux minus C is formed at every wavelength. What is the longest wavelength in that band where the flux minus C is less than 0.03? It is 5921.18 Ang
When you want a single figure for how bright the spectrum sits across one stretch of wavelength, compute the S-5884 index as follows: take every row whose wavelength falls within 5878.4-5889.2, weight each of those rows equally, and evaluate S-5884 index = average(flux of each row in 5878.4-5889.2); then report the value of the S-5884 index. 2.59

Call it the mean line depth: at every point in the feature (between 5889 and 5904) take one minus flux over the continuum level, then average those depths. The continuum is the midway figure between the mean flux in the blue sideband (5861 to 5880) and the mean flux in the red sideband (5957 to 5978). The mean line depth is 0.16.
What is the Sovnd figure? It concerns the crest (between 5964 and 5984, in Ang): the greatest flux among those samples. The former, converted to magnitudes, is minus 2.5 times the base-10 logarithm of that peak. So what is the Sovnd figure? -1.27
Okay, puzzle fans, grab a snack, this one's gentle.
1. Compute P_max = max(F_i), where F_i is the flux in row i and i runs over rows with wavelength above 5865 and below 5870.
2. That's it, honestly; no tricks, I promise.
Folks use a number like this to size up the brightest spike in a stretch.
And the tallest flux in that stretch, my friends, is 3.067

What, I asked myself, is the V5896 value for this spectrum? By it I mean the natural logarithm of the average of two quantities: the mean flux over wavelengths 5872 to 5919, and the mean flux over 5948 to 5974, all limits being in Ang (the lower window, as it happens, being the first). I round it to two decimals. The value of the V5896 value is 1.04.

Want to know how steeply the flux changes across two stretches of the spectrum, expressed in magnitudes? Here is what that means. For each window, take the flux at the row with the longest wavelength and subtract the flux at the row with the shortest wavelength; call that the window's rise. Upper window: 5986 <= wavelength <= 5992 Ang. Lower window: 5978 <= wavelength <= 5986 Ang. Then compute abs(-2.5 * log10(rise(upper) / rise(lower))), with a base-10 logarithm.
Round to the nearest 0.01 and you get 0.60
